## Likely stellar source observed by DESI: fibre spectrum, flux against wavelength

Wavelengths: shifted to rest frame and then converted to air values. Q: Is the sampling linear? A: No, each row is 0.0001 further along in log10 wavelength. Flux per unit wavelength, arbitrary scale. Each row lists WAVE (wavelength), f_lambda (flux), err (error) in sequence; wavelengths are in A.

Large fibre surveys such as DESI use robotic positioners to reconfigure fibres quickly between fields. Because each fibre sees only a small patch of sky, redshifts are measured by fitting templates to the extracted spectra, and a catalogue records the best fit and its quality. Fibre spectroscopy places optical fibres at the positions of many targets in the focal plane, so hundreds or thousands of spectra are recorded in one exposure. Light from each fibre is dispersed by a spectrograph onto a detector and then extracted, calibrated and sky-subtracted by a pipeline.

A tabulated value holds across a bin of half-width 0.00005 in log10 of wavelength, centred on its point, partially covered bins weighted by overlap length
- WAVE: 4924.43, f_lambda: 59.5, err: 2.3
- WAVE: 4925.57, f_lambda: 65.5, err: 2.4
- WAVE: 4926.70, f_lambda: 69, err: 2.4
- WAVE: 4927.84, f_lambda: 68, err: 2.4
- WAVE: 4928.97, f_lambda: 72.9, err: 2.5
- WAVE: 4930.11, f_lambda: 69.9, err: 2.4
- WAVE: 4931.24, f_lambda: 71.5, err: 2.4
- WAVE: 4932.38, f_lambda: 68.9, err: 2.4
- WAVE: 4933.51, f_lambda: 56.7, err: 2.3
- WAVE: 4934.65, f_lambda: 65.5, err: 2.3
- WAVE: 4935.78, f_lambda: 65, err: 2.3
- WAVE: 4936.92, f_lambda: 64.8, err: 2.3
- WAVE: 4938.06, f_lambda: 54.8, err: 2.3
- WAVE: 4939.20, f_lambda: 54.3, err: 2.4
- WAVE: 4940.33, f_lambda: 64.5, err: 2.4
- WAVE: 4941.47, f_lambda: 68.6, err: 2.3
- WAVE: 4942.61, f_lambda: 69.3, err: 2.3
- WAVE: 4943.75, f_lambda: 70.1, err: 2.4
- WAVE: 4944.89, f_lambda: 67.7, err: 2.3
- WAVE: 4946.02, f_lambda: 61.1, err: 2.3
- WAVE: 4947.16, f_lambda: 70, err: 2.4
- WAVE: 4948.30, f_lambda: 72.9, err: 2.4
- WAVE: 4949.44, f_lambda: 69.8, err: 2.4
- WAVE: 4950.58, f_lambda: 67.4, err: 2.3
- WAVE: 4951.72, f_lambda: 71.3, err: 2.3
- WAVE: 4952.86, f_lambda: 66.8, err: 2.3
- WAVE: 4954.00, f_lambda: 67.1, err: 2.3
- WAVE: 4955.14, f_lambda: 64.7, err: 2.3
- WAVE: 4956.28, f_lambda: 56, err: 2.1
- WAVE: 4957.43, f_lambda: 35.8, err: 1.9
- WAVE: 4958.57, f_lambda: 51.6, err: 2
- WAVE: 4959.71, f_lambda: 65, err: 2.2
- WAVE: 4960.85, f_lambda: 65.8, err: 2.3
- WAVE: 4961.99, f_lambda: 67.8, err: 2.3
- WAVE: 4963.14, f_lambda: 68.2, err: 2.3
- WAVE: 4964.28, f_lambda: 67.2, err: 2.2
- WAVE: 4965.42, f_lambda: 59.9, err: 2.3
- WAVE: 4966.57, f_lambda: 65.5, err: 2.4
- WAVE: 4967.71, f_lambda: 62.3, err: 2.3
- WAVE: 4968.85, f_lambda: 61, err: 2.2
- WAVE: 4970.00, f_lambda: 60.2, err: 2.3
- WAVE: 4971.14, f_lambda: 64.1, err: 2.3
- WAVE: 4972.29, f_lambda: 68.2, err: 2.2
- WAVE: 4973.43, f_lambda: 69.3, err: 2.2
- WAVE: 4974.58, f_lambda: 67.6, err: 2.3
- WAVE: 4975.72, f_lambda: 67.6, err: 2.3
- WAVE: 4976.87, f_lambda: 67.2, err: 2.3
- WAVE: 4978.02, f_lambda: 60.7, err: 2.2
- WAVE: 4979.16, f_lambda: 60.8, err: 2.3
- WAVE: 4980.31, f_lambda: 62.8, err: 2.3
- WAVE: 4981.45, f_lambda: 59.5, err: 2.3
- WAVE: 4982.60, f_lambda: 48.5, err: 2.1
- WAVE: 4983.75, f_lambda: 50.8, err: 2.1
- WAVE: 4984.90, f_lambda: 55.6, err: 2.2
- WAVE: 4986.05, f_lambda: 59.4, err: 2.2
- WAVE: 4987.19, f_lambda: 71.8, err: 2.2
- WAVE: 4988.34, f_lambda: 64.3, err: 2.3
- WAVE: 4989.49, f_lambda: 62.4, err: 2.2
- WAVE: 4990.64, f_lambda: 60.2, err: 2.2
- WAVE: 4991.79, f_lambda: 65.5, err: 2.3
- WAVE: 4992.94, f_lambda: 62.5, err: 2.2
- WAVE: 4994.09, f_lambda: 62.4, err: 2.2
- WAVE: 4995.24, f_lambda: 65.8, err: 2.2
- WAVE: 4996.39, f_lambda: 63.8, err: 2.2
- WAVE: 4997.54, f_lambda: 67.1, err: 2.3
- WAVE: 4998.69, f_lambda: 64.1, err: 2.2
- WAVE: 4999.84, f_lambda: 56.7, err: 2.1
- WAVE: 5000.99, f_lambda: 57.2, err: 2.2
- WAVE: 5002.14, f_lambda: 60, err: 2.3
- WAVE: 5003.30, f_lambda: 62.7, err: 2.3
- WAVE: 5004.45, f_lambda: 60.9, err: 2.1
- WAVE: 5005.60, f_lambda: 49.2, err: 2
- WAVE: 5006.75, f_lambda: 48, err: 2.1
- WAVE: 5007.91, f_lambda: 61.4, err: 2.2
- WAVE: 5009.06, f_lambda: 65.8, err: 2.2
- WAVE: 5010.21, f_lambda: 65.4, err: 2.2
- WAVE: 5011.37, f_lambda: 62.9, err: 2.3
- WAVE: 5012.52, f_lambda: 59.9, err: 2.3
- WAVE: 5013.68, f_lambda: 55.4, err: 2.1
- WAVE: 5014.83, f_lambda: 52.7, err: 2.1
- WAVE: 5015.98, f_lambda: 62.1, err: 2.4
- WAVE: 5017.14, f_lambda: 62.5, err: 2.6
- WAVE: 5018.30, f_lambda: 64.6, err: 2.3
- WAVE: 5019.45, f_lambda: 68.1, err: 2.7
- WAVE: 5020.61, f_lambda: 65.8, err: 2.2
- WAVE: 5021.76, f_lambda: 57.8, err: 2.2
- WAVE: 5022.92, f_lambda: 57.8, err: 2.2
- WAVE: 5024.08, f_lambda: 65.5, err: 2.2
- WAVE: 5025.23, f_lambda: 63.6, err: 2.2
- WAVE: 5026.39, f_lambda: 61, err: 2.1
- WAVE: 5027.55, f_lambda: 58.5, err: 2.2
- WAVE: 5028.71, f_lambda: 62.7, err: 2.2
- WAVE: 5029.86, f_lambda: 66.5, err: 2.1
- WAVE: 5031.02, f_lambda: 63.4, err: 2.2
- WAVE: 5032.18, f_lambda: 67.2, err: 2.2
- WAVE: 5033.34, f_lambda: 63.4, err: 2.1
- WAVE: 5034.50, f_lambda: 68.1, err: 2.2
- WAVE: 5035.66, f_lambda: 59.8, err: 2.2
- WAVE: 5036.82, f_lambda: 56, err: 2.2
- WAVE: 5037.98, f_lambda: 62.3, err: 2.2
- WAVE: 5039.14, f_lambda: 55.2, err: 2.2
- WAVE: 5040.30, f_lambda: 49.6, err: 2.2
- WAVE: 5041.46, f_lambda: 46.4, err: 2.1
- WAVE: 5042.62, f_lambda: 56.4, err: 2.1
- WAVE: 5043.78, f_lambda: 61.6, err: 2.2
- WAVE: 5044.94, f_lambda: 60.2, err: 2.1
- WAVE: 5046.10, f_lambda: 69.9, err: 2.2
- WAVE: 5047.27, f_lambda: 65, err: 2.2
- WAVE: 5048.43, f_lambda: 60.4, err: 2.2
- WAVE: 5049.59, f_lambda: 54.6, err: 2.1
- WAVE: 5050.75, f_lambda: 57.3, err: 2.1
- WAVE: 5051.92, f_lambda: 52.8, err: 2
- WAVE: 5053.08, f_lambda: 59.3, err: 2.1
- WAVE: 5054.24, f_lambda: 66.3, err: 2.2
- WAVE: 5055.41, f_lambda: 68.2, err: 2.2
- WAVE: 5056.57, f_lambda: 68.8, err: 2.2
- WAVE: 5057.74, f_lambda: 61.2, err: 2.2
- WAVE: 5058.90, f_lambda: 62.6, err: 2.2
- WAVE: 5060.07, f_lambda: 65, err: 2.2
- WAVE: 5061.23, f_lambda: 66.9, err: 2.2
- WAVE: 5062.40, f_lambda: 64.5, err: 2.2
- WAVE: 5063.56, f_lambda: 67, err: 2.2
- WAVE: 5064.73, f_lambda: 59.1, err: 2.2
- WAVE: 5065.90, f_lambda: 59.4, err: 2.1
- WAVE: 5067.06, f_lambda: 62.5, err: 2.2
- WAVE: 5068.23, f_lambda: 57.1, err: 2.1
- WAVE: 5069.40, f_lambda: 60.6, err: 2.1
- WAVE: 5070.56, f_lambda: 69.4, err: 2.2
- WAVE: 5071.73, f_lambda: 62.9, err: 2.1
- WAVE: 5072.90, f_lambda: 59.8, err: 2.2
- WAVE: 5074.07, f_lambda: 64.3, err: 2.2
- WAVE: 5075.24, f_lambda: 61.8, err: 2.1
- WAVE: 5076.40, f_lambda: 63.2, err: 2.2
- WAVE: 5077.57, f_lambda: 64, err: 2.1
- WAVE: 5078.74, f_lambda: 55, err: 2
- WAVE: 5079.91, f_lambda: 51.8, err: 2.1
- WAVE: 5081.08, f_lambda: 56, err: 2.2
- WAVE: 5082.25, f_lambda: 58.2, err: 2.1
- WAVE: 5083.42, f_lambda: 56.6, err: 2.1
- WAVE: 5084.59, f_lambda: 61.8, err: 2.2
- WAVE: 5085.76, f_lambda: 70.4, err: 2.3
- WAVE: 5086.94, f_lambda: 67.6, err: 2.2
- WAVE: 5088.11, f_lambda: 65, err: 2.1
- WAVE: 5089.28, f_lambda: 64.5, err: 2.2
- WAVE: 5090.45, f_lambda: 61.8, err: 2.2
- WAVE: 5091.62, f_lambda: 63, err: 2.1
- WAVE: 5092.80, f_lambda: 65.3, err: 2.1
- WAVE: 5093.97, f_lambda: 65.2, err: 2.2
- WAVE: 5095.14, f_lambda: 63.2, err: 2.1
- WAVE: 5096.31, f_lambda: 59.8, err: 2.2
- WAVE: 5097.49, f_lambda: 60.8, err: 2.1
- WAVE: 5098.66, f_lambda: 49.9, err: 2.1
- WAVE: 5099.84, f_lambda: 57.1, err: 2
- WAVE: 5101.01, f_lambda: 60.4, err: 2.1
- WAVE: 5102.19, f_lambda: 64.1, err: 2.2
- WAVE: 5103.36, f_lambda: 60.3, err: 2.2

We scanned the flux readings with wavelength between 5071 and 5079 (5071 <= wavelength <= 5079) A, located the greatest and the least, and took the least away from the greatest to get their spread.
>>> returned 9.3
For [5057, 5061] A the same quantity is 3.8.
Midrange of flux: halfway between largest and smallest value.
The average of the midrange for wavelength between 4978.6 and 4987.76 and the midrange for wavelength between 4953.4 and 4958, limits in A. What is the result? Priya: 55.8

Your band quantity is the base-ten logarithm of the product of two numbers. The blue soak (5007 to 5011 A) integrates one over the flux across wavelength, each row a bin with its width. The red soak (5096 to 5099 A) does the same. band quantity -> -2.47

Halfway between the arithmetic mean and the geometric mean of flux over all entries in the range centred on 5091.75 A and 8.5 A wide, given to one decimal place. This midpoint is 64.0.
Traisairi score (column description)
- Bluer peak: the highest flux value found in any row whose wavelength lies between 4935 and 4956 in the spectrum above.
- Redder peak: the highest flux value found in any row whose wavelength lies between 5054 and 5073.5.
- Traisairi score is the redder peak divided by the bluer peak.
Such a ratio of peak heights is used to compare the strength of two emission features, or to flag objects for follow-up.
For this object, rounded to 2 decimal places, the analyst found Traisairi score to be 0.95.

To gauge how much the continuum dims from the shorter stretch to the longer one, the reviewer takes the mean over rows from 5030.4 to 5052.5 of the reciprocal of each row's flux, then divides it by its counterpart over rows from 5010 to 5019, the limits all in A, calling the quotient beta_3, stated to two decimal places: 1.03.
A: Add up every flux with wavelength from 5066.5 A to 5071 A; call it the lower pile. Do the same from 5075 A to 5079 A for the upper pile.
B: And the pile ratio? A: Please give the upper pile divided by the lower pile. 0.98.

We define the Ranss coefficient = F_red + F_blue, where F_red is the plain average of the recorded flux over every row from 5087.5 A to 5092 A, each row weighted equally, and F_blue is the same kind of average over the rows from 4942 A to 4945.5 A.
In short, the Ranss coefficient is 133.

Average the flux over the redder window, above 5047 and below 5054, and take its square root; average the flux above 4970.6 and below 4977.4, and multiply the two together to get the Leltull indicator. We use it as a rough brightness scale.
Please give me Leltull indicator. 514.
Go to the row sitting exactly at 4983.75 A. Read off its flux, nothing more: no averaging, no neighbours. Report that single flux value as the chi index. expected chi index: 50.8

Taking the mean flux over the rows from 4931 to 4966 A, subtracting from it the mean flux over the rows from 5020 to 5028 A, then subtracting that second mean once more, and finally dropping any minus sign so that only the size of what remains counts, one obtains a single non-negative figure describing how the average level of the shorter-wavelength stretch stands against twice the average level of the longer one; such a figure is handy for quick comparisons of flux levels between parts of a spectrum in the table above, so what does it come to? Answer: 59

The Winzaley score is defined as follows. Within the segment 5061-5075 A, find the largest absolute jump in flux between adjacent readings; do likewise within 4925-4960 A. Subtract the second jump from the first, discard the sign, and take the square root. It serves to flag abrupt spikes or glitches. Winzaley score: 3.4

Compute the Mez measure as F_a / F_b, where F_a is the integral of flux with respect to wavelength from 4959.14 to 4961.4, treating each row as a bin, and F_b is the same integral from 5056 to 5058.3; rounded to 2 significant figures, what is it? 0.99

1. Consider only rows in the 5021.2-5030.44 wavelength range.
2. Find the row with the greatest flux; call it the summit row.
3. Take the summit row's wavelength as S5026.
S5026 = 5029.86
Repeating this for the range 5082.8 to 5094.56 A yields 5085.76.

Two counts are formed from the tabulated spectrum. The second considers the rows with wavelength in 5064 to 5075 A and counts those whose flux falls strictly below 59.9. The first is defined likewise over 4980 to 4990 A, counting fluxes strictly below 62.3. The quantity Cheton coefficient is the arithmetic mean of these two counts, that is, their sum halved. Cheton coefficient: 4.5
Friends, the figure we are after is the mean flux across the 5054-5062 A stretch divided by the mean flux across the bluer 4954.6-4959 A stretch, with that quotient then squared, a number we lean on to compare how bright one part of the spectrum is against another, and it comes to 1.6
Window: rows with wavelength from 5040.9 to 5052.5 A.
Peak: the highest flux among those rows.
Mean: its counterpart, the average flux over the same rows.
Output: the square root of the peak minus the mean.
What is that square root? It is 3.4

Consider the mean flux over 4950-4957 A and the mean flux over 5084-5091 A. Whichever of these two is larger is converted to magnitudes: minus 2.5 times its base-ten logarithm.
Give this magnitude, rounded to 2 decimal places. -4.54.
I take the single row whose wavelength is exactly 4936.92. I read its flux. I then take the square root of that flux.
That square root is 8.05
